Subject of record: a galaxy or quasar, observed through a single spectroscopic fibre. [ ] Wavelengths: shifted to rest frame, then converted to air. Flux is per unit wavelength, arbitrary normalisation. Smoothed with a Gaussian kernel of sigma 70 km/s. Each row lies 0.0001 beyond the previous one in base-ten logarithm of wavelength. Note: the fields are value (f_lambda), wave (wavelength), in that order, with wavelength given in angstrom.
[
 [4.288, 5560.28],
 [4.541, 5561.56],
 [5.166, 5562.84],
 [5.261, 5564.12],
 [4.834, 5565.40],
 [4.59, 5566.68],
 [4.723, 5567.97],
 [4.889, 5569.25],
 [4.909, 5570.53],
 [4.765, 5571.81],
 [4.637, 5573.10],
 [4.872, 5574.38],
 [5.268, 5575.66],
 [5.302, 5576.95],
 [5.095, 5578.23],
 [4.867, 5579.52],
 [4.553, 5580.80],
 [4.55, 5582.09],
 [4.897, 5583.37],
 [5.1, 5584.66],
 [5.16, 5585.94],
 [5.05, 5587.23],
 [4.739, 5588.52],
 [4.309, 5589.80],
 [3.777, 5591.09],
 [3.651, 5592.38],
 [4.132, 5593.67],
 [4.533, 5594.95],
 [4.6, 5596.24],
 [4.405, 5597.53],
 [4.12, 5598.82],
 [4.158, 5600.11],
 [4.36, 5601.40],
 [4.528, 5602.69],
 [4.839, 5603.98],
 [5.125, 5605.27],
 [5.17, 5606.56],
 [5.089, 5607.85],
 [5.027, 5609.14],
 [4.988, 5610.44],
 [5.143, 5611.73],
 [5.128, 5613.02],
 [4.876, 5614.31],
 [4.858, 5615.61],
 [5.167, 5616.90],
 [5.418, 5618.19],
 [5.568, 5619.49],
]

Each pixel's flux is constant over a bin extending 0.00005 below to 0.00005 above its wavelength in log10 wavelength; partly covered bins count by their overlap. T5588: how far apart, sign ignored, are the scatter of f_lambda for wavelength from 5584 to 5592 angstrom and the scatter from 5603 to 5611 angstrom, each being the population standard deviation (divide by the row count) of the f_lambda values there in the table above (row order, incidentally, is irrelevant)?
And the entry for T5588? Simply 0.39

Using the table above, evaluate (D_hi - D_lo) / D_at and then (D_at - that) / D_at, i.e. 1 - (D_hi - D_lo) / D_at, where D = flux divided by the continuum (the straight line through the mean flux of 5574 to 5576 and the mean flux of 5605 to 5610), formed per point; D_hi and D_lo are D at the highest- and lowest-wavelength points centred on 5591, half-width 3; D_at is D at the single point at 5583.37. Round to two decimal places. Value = 1.12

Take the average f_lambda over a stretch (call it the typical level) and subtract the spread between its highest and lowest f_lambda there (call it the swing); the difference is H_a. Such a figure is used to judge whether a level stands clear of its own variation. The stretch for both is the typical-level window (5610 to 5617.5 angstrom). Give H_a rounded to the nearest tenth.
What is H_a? 4.7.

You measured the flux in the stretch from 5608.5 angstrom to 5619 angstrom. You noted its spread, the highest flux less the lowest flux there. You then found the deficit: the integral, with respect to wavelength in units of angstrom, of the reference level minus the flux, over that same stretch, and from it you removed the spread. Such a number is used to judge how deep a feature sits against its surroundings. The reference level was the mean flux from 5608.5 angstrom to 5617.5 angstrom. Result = -1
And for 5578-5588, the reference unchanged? 1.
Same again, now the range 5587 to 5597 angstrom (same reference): 6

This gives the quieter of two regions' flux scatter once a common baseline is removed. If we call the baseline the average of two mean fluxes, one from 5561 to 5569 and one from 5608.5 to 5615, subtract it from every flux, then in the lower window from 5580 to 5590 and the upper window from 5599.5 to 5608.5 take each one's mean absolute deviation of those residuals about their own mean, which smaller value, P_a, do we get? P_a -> 0.26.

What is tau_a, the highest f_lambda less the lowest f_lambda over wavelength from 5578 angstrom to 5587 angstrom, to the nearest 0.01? 0.61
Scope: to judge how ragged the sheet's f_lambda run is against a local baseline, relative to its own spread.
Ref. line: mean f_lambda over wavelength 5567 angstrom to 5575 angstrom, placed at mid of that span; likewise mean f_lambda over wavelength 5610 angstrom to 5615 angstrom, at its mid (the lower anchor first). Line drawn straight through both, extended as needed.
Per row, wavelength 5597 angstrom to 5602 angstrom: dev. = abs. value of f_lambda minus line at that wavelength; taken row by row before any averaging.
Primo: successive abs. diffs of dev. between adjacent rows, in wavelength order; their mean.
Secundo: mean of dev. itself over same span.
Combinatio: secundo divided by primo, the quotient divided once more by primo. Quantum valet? 23.5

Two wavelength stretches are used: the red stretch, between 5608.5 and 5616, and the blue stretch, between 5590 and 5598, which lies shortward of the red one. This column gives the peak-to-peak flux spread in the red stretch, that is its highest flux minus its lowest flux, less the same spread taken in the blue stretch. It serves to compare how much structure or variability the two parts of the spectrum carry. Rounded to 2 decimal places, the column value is -0.66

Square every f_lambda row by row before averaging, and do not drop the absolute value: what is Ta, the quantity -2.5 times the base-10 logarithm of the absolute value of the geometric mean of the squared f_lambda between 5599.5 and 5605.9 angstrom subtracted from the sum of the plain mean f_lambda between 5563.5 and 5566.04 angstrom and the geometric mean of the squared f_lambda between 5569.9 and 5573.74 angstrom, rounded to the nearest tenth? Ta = -2.1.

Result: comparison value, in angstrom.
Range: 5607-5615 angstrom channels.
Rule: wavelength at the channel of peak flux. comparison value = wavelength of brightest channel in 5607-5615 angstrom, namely 5611.73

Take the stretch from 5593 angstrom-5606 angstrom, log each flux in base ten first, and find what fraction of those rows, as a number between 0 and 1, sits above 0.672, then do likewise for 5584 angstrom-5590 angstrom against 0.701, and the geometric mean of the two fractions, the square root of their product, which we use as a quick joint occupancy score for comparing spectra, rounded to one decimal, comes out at 0.3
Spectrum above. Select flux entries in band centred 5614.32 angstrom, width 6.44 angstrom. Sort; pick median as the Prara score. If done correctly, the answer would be 5.13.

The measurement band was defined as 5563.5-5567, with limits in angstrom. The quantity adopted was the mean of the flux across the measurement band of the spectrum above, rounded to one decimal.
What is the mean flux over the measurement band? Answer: 4.9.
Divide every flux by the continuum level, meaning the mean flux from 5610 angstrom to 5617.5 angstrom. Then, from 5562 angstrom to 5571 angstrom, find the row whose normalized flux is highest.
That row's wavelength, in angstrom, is 5564.12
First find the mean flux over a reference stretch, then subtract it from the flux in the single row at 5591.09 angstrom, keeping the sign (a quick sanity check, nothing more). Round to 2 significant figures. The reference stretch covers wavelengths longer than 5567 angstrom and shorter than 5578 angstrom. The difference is -1.1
